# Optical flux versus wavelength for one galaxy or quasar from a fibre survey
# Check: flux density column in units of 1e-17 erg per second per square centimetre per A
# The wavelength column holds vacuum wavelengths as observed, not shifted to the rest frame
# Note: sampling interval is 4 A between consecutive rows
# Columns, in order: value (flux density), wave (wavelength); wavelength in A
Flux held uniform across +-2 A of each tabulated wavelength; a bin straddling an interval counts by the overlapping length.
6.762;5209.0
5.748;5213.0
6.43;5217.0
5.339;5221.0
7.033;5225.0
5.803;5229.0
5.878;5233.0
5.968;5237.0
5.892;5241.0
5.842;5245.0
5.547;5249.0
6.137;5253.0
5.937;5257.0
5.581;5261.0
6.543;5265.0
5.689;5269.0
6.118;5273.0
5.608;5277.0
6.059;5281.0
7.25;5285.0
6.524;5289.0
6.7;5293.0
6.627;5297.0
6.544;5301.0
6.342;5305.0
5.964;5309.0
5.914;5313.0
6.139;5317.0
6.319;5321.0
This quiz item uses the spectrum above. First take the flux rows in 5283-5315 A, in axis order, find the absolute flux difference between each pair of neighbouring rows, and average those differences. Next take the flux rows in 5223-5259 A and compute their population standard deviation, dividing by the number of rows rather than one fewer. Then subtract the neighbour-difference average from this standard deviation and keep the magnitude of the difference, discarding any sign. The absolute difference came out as 0.15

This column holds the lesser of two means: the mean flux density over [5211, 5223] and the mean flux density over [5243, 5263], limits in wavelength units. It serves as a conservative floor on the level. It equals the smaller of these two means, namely 5.809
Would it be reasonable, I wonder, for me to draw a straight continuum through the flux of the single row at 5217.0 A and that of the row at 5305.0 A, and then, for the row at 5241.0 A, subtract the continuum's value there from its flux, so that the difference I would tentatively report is -0.51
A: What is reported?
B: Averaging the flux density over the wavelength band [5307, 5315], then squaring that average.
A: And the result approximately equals 35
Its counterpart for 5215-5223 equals 35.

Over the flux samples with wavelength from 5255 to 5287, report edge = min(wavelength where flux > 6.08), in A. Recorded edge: 5265.0 A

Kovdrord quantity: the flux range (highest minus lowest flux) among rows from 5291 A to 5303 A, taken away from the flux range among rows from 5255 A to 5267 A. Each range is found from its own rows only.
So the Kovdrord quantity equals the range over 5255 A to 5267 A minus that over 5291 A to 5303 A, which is 0.81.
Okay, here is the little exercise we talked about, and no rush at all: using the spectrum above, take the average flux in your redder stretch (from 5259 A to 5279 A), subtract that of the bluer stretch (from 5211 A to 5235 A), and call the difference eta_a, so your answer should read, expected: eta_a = -0.1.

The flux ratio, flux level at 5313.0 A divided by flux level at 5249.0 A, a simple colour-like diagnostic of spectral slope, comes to 1.07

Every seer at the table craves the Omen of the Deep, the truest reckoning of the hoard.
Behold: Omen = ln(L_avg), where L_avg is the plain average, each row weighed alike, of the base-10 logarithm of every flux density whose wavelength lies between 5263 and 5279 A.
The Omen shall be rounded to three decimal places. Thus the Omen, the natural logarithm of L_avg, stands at -0.253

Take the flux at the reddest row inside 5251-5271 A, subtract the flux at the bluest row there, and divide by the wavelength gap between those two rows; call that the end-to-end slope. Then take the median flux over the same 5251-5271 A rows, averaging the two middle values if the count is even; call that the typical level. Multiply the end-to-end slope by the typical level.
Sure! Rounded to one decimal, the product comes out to -0.2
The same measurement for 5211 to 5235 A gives 0.0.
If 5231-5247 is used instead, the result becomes 0.0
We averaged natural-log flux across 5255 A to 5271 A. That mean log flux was 1.78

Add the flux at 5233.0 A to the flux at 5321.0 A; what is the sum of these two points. 12.2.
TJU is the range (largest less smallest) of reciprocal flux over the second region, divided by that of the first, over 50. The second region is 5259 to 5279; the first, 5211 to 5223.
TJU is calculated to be 0.017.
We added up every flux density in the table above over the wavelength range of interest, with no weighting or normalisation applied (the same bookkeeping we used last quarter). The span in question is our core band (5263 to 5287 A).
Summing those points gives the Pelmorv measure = 37.3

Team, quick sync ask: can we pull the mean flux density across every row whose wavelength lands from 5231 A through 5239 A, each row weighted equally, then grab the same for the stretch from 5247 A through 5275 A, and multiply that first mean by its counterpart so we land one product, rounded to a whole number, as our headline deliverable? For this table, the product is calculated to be 35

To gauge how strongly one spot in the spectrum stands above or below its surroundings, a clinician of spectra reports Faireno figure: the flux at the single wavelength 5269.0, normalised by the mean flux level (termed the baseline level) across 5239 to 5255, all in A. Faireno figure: 0.97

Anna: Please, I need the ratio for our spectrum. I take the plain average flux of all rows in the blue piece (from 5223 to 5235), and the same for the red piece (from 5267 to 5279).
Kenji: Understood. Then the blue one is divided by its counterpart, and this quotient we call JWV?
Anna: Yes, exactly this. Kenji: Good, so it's 1.07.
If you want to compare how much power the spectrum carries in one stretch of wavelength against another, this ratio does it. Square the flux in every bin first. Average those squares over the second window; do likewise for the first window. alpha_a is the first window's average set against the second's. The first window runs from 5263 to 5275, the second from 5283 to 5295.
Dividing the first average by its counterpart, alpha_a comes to 0.80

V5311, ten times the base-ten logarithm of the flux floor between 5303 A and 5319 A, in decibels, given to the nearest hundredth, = 7.72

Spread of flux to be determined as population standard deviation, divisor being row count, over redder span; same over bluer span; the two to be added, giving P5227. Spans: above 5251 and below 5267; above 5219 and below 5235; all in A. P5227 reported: 1.0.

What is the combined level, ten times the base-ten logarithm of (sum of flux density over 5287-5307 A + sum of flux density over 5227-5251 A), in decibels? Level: 18.3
